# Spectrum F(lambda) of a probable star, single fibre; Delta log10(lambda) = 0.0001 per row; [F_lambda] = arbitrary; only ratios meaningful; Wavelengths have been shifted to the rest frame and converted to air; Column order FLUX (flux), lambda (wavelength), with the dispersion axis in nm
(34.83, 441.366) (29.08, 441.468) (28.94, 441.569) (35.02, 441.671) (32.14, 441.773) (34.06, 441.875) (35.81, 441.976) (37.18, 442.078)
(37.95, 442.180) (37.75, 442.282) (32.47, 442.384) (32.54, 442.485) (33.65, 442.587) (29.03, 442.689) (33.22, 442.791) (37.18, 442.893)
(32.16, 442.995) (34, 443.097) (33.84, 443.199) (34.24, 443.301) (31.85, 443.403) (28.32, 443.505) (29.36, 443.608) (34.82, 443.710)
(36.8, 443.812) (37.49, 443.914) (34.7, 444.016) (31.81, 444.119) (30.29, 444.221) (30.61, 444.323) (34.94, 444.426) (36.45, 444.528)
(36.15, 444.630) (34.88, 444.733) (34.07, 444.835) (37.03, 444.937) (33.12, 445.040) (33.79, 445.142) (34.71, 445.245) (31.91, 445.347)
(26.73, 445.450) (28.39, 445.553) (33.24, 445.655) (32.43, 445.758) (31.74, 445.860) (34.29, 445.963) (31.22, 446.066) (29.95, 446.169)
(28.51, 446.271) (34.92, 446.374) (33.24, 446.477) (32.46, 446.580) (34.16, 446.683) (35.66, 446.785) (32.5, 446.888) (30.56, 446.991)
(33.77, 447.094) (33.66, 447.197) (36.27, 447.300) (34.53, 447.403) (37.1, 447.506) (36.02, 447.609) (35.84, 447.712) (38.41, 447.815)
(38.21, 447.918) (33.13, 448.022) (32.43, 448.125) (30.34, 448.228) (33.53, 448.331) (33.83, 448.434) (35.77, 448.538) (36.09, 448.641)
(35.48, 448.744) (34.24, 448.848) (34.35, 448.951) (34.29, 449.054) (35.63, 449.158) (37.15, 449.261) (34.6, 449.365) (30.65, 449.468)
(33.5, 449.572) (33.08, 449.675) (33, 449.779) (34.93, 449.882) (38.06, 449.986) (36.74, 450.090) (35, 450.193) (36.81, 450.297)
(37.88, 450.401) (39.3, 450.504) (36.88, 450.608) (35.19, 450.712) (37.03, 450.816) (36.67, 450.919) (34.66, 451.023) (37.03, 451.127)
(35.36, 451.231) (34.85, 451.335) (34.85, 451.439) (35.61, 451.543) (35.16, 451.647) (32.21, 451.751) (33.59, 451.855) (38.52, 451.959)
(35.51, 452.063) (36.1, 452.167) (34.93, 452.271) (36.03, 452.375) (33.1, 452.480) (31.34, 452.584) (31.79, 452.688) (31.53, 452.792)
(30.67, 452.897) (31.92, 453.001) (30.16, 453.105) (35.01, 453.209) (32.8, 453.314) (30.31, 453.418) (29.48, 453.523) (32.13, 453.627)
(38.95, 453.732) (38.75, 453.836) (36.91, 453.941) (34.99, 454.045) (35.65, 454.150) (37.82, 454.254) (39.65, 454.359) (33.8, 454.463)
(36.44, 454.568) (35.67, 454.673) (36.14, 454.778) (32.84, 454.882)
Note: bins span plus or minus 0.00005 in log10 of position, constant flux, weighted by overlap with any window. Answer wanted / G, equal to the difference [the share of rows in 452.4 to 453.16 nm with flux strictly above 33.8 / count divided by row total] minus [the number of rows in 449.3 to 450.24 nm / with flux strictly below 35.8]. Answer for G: -7.0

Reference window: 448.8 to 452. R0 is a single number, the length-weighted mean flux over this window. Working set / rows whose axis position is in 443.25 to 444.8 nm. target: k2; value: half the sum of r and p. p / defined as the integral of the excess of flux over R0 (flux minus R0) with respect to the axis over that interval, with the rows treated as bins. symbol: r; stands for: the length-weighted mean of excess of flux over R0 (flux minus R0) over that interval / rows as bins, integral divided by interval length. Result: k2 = -2.4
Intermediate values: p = -2.9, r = -1.9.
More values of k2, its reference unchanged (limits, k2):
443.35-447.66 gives -5.8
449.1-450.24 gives -0.7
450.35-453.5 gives -1.9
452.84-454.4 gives -1.4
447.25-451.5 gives -0.1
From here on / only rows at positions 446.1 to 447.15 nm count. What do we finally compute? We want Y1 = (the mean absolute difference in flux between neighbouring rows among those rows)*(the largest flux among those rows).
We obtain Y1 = 86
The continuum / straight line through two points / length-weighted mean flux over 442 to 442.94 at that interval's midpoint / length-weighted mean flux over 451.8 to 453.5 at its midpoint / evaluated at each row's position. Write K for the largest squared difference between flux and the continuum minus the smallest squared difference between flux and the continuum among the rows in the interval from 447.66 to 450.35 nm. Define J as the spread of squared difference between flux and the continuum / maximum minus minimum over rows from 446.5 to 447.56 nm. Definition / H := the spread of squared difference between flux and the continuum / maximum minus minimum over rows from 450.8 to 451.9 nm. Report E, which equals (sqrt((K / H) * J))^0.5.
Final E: 2.1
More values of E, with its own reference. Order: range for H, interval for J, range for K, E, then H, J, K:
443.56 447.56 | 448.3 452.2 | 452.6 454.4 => 2.3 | 55.6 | 33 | 44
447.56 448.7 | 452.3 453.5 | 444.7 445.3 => 1.4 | 20.5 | 9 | 8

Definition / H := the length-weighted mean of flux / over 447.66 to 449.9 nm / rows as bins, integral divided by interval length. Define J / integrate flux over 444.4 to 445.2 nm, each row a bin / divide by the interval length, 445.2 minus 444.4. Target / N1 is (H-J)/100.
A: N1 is -0.0060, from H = 34.5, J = 35.1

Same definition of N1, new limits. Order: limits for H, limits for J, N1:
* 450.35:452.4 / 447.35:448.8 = 0.0084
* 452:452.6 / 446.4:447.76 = 0.0045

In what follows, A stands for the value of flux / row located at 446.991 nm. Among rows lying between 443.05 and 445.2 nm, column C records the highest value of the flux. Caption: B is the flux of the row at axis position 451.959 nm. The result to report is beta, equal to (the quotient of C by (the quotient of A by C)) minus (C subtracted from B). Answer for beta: 45.0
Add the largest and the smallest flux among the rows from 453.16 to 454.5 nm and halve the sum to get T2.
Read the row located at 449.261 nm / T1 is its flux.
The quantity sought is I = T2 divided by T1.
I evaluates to 0.93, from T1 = 37.15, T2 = 34.6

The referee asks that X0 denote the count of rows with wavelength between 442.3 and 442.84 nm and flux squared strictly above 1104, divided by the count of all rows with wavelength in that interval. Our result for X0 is 0.2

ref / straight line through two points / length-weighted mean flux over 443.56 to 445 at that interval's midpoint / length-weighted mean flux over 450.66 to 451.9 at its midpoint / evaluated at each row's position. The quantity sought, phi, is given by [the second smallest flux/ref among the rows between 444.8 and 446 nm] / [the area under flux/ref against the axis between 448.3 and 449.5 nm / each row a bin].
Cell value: 0.690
